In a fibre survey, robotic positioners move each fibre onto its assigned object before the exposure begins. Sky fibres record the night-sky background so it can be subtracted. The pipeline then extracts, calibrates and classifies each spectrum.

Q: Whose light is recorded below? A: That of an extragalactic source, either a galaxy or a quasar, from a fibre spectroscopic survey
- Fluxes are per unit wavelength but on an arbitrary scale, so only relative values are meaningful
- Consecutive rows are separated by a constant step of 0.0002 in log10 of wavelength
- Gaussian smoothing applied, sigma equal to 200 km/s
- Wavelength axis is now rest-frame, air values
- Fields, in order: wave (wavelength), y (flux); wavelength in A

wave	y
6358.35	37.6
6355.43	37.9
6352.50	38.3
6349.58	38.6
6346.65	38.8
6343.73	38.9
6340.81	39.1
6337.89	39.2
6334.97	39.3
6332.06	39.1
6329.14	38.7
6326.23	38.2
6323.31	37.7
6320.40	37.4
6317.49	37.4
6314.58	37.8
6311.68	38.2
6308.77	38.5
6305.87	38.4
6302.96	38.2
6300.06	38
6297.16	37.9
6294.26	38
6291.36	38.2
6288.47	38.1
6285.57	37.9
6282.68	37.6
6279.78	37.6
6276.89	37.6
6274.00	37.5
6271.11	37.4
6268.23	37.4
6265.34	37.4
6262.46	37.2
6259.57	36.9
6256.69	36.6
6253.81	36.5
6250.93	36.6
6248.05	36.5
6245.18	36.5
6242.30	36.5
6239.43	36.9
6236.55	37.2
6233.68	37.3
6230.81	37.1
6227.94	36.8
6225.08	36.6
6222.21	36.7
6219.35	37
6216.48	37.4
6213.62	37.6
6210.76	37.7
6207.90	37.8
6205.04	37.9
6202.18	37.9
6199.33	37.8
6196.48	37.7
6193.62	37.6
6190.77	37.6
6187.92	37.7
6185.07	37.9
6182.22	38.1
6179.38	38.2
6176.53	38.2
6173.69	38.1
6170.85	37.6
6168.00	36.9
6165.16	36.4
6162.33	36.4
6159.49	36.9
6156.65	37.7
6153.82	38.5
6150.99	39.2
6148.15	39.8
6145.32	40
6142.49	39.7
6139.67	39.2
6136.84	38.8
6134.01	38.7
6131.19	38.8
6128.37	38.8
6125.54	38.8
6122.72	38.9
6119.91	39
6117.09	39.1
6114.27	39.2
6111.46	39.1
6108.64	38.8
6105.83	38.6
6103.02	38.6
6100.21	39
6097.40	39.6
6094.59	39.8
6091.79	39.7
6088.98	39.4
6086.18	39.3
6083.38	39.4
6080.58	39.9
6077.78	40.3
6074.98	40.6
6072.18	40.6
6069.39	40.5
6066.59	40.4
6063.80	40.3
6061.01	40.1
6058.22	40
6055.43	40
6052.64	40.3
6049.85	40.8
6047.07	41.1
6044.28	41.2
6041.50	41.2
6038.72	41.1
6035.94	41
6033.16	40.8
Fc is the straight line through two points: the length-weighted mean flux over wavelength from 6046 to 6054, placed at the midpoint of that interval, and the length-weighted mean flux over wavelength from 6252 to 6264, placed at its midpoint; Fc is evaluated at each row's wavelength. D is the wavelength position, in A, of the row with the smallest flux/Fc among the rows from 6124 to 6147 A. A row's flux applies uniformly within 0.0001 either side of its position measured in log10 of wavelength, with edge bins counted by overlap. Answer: 6125.54 A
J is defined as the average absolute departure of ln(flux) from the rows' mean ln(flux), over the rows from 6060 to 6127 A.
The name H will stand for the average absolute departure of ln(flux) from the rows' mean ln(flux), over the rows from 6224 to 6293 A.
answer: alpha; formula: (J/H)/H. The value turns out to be 102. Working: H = 0.012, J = 0.0144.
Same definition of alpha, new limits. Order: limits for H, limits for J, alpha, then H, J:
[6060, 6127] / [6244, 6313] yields 68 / 0.014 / 0.0141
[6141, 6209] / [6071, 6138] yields 41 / 0.017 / 0.0122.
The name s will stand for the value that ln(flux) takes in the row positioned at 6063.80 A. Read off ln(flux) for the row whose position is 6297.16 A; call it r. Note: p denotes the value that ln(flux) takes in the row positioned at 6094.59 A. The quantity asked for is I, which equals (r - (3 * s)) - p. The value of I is -11.1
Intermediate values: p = 3.68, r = 3.63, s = 3.70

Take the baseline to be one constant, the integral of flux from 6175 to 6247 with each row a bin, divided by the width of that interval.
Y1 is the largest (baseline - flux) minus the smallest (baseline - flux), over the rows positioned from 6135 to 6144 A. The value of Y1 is 0.9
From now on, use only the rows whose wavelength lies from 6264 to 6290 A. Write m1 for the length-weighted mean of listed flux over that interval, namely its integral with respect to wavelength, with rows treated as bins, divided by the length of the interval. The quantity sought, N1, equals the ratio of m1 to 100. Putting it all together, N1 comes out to 0.376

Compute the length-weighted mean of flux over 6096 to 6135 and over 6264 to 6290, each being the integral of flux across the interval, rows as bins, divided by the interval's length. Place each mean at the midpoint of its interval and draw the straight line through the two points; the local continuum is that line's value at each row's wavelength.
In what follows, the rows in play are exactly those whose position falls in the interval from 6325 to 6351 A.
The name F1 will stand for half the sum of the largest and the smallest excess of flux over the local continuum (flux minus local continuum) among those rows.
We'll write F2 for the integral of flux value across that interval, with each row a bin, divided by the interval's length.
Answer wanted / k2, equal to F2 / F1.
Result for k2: 25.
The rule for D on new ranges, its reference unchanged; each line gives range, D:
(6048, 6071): 6055.43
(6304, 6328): 6317.49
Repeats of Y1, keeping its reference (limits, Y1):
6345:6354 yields 0.5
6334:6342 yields 0.2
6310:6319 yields 0.8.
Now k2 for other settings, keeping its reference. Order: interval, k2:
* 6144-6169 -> -90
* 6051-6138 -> 88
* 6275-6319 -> 67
